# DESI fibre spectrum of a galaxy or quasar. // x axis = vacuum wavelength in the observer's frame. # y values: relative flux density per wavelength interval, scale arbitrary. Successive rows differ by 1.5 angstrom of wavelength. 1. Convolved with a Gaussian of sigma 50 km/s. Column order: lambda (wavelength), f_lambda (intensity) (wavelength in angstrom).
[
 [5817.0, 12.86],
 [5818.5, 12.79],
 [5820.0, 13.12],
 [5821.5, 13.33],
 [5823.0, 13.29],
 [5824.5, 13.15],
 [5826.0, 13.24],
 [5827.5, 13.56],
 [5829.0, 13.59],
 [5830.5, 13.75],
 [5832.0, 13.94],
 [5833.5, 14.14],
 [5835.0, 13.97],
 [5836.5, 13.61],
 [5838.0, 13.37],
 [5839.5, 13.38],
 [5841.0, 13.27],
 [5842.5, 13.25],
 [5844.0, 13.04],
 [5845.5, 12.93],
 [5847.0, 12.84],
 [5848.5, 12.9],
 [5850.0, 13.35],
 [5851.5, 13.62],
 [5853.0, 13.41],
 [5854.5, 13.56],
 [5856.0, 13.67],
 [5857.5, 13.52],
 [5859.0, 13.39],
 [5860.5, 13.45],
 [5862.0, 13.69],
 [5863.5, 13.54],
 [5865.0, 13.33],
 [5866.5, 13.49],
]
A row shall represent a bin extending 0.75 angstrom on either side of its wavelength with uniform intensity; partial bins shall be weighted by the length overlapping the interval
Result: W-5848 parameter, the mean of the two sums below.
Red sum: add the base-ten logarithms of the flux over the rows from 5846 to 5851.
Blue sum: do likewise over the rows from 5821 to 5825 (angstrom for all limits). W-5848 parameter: 3.36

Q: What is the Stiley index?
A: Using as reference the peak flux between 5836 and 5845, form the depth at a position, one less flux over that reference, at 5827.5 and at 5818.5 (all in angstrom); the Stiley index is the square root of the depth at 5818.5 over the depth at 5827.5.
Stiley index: 4.0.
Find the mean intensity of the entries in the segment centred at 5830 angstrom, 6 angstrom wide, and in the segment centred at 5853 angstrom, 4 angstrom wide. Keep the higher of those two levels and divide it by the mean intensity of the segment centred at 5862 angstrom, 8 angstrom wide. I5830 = 1.02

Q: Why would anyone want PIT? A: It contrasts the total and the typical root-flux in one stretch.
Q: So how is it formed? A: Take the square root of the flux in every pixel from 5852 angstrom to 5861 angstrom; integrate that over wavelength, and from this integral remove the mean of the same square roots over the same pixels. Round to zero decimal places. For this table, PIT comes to 29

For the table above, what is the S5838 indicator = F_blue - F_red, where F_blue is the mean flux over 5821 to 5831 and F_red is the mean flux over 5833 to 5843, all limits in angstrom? -0.15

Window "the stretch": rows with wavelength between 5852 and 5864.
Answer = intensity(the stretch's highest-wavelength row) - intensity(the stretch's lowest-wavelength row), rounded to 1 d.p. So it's 0.1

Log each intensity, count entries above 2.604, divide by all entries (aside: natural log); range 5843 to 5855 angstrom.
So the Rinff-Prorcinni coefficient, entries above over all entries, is 0.25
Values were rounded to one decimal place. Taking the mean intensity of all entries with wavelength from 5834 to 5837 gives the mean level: 13.8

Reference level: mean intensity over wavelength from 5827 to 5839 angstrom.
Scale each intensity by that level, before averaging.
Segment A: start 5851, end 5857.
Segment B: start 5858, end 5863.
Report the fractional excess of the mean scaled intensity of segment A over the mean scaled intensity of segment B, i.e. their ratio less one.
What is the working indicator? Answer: 0.004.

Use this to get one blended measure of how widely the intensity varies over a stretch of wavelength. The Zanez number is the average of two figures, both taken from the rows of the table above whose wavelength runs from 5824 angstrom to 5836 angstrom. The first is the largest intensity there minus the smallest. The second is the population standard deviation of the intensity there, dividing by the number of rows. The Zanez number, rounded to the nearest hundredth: 0.66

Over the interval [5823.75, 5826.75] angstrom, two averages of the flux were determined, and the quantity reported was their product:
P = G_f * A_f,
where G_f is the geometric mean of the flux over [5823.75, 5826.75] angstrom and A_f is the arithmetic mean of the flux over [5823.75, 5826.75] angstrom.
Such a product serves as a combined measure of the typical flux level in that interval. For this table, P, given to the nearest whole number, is 174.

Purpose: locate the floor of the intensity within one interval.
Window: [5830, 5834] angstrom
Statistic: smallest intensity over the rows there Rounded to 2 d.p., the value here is 13.75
